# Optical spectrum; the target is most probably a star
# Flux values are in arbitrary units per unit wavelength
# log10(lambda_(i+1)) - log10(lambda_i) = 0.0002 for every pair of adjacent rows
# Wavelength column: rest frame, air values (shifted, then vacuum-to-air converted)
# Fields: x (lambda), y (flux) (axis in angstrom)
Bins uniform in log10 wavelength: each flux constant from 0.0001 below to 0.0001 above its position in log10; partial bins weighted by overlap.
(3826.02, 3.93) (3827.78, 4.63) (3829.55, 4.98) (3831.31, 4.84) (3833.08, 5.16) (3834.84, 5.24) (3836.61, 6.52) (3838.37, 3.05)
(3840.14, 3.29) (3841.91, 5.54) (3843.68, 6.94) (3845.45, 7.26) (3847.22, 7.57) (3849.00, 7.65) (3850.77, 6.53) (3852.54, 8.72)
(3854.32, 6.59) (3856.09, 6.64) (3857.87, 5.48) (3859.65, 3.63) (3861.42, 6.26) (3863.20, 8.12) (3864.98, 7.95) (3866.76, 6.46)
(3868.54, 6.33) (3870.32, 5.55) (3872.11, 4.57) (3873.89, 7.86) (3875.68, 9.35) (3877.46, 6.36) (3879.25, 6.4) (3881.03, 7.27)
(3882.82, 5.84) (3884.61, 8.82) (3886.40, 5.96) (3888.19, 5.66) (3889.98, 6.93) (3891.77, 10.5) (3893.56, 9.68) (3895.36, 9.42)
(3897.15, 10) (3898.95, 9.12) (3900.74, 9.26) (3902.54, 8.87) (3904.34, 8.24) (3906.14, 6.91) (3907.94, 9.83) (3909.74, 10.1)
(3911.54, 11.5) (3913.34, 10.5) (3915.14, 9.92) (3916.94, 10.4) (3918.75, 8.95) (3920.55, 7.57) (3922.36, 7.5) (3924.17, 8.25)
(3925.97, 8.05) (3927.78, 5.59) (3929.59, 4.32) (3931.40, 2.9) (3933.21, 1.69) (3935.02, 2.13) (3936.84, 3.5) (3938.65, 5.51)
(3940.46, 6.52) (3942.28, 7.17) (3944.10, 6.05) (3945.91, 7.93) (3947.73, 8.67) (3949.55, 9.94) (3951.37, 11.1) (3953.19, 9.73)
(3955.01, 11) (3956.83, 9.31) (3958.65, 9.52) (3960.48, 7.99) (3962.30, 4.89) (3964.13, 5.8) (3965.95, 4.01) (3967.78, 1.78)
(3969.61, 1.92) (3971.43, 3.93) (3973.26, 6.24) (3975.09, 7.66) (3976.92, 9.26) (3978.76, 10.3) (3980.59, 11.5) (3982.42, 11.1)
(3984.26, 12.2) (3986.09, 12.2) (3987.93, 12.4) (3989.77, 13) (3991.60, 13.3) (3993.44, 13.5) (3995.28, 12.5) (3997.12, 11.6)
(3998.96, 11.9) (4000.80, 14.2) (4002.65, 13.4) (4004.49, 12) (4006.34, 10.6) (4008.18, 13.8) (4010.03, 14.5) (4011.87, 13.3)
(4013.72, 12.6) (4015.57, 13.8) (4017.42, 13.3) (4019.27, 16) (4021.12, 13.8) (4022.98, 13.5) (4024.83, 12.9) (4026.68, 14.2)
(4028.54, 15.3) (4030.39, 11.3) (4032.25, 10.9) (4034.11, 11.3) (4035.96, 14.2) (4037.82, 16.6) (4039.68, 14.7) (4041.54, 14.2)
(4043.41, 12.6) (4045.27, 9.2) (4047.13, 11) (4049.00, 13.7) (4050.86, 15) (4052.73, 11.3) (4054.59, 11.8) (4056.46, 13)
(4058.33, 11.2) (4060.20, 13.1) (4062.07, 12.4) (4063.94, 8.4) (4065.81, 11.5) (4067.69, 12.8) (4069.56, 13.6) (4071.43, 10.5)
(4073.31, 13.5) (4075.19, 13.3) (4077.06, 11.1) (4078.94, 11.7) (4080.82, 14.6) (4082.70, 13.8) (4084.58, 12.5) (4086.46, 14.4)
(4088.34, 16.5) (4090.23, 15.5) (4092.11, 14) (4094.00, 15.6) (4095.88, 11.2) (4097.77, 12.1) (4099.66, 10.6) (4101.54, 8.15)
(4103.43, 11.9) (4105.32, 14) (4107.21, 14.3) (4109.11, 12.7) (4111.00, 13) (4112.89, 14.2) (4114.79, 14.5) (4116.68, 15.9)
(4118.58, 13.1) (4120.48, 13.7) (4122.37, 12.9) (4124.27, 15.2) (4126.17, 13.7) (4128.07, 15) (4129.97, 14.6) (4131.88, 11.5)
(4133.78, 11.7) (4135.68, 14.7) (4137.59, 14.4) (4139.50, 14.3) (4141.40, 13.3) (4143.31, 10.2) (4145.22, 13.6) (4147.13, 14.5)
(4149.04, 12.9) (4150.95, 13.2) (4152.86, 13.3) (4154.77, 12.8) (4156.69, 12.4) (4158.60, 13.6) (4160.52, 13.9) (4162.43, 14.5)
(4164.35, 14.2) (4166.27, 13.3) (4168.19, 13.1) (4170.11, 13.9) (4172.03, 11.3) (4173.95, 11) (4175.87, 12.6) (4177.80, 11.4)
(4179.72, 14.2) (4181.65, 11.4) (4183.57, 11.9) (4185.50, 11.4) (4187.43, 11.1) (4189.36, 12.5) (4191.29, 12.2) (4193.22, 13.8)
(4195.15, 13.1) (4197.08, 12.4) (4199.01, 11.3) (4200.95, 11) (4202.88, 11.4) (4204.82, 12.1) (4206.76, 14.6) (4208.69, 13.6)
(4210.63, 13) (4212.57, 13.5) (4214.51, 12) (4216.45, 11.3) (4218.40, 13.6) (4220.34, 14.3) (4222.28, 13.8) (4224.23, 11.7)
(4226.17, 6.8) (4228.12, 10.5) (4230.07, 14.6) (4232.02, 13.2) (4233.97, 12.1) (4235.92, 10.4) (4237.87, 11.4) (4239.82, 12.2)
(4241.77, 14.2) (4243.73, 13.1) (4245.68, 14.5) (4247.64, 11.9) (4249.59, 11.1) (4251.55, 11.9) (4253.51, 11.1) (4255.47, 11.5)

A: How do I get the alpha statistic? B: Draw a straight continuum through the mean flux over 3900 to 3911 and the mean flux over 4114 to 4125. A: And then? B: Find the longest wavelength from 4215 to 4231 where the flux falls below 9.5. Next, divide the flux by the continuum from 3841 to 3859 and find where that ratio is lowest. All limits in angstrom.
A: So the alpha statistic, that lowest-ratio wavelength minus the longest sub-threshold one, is -368.3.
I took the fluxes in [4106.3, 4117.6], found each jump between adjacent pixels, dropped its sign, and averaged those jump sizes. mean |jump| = 0.96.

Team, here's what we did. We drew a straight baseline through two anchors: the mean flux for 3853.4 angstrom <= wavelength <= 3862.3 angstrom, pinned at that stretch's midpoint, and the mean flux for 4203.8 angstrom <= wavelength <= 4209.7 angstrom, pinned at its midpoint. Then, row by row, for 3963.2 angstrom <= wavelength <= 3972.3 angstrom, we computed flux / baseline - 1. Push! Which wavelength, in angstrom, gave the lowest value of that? 3967.78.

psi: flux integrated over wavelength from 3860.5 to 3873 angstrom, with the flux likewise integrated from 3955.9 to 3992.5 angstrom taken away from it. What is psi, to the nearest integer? -228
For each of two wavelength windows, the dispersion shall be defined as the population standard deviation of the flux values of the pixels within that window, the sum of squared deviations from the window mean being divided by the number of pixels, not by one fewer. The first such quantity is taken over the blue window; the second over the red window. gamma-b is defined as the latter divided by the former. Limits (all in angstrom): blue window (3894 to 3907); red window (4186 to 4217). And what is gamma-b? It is 1.1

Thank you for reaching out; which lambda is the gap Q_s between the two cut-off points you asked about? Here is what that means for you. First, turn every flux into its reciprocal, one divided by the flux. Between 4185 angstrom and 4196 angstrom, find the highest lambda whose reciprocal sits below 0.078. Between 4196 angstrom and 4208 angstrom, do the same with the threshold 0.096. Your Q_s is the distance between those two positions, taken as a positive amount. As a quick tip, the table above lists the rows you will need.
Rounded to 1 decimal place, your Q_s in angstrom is 11.6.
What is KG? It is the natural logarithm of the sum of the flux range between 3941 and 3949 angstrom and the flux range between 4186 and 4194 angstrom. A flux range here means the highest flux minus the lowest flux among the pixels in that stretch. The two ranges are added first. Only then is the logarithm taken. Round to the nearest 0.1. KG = 1.7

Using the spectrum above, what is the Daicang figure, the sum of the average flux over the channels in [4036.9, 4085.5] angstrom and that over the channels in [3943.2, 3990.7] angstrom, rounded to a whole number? 21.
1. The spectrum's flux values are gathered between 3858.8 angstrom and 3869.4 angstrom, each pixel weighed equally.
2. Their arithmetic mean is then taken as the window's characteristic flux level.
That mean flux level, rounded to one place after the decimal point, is 6.5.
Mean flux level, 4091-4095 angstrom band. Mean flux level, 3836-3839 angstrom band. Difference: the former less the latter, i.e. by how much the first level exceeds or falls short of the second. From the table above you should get 10.0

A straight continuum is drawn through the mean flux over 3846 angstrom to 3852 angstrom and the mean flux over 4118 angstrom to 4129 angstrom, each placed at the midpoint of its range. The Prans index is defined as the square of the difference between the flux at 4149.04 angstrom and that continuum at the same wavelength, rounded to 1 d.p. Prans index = 2.8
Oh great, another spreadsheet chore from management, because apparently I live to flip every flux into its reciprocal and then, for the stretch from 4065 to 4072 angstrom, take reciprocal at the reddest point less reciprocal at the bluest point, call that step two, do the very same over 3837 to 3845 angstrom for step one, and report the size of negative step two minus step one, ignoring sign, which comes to 0.18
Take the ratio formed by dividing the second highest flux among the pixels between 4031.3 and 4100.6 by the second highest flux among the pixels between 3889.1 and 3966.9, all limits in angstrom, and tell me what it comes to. 1.49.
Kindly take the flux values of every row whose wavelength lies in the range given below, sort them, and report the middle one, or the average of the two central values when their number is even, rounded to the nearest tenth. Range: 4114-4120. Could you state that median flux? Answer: 14.5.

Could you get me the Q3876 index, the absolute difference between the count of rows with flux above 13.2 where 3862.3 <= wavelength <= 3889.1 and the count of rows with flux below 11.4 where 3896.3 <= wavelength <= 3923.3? 14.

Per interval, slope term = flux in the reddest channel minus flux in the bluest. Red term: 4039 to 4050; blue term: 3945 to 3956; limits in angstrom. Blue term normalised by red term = -3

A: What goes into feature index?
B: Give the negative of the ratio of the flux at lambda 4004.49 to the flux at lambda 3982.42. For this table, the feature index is -1.1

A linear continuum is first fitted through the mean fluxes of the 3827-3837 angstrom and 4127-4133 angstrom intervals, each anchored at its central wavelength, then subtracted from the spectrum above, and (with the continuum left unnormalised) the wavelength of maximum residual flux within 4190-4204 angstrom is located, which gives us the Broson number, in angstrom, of 4193.22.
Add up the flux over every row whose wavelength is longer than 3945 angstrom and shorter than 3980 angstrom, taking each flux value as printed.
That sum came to 141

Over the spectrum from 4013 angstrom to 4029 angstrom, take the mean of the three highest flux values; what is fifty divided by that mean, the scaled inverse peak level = 3.30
